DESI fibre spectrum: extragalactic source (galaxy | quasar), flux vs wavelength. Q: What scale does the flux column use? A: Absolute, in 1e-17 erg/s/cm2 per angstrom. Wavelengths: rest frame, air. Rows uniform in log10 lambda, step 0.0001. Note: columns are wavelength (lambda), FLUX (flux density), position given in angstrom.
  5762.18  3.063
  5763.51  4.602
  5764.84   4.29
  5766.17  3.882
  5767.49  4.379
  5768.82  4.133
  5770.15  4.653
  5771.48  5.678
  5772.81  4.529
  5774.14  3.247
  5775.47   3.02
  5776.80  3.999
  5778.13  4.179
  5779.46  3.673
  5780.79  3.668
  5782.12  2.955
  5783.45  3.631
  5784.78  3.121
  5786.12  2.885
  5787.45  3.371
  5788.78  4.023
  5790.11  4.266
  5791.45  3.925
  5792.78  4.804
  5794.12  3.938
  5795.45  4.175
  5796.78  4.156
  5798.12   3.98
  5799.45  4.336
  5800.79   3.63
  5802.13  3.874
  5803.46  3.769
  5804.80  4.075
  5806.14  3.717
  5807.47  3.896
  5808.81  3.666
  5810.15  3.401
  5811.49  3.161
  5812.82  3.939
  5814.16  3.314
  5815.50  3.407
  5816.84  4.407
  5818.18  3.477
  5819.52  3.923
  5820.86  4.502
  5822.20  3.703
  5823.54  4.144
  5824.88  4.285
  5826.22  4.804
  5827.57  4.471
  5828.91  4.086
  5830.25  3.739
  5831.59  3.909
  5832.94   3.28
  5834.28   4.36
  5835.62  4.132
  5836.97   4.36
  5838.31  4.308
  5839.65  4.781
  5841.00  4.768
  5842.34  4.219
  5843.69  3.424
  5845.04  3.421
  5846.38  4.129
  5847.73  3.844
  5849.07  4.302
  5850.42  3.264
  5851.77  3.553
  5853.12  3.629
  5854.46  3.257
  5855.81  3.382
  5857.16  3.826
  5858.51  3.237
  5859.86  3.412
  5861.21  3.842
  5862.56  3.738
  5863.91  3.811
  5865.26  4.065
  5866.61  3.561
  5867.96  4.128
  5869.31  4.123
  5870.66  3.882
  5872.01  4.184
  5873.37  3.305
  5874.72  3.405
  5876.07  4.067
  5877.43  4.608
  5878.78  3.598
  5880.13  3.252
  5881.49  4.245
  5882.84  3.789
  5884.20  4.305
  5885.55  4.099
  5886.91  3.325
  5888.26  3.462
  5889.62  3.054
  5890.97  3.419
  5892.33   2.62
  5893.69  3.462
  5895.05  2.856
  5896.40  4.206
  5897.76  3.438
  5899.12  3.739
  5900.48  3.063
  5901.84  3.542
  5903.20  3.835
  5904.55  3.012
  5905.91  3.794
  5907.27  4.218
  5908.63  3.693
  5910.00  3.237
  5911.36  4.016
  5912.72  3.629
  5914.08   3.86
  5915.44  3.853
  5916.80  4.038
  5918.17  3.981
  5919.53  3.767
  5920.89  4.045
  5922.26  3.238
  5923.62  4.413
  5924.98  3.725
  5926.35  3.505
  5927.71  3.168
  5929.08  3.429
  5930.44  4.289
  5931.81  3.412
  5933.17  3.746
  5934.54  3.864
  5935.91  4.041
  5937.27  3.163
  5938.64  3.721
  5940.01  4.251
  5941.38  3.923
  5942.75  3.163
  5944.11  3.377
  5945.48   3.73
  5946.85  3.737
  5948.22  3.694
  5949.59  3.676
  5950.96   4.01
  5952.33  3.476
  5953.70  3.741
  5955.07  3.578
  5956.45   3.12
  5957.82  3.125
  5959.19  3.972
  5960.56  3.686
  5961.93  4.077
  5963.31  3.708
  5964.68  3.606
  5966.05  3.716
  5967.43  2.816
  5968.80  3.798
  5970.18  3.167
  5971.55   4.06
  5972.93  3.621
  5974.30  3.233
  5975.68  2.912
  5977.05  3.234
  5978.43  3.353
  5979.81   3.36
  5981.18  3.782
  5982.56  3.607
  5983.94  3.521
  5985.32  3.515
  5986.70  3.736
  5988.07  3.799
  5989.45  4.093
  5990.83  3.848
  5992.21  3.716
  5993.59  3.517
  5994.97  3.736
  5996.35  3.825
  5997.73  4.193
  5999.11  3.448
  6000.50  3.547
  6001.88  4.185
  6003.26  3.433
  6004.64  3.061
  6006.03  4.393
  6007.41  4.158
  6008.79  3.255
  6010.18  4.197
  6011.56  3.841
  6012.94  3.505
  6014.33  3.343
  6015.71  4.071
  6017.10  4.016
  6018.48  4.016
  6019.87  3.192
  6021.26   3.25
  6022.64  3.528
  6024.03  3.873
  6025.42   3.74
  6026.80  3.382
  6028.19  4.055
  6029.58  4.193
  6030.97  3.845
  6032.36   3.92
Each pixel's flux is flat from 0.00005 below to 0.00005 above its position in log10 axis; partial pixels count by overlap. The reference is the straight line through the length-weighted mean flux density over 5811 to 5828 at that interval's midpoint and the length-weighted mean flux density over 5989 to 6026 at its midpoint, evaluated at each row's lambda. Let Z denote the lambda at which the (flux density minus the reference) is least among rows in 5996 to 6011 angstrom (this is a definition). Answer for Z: 6004.64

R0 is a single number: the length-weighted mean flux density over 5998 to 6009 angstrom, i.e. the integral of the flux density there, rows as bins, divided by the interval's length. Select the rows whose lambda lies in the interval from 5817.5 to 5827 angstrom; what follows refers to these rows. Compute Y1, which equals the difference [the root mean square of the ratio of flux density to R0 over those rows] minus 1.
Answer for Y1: 0.11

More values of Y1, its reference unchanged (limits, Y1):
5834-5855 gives 0.08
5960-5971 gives -0.04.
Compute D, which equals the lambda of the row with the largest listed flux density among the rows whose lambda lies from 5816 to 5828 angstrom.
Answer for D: 5826.22 angstrom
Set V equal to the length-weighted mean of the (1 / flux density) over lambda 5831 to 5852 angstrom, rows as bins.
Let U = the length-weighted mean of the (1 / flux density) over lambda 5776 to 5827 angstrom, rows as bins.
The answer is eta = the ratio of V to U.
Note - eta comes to 0.96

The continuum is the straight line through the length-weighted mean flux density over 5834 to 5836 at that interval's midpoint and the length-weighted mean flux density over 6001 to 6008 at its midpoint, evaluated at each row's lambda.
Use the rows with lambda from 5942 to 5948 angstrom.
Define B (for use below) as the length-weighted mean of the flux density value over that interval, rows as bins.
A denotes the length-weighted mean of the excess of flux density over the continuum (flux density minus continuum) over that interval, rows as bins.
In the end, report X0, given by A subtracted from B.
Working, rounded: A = -0.46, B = 3.52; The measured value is 3.98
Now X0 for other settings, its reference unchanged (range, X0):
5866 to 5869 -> 4.17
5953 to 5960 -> 3.95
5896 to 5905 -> 4.09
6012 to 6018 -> 3.81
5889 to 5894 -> 4.11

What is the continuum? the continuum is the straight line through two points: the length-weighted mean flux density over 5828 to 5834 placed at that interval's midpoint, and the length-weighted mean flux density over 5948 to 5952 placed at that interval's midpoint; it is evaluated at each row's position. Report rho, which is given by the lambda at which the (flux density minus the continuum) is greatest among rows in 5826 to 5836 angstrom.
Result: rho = 5826.22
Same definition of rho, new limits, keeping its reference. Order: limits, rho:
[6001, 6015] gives 6006.03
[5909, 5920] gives 5916.80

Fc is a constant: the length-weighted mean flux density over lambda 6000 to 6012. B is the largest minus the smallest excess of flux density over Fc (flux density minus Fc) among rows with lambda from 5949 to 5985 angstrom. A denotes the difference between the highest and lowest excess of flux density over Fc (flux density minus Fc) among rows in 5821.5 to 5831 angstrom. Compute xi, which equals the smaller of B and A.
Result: 1.10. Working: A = 1.1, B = 1.26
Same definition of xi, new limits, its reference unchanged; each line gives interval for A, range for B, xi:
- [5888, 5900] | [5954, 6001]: 1.38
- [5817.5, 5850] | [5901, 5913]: 1.21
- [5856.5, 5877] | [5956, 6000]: 0.95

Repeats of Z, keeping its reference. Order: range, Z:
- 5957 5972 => 5967.43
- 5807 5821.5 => 5811.49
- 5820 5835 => 5832.94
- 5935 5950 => 5937.27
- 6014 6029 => 6019.87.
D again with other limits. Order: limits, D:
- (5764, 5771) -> 5770.15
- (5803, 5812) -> 5804.80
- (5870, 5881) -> 5877.43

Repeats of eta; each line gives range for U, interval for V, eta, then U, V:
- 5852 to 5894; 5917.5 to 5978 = 1.01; 0.275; 0.279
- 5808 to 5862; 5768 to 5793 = 1.02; 0.262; 0.267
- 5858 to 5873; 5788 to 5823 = 0.98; 0.264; 0.259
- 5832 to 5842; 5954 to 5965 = 1.18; 0.237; 0.279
